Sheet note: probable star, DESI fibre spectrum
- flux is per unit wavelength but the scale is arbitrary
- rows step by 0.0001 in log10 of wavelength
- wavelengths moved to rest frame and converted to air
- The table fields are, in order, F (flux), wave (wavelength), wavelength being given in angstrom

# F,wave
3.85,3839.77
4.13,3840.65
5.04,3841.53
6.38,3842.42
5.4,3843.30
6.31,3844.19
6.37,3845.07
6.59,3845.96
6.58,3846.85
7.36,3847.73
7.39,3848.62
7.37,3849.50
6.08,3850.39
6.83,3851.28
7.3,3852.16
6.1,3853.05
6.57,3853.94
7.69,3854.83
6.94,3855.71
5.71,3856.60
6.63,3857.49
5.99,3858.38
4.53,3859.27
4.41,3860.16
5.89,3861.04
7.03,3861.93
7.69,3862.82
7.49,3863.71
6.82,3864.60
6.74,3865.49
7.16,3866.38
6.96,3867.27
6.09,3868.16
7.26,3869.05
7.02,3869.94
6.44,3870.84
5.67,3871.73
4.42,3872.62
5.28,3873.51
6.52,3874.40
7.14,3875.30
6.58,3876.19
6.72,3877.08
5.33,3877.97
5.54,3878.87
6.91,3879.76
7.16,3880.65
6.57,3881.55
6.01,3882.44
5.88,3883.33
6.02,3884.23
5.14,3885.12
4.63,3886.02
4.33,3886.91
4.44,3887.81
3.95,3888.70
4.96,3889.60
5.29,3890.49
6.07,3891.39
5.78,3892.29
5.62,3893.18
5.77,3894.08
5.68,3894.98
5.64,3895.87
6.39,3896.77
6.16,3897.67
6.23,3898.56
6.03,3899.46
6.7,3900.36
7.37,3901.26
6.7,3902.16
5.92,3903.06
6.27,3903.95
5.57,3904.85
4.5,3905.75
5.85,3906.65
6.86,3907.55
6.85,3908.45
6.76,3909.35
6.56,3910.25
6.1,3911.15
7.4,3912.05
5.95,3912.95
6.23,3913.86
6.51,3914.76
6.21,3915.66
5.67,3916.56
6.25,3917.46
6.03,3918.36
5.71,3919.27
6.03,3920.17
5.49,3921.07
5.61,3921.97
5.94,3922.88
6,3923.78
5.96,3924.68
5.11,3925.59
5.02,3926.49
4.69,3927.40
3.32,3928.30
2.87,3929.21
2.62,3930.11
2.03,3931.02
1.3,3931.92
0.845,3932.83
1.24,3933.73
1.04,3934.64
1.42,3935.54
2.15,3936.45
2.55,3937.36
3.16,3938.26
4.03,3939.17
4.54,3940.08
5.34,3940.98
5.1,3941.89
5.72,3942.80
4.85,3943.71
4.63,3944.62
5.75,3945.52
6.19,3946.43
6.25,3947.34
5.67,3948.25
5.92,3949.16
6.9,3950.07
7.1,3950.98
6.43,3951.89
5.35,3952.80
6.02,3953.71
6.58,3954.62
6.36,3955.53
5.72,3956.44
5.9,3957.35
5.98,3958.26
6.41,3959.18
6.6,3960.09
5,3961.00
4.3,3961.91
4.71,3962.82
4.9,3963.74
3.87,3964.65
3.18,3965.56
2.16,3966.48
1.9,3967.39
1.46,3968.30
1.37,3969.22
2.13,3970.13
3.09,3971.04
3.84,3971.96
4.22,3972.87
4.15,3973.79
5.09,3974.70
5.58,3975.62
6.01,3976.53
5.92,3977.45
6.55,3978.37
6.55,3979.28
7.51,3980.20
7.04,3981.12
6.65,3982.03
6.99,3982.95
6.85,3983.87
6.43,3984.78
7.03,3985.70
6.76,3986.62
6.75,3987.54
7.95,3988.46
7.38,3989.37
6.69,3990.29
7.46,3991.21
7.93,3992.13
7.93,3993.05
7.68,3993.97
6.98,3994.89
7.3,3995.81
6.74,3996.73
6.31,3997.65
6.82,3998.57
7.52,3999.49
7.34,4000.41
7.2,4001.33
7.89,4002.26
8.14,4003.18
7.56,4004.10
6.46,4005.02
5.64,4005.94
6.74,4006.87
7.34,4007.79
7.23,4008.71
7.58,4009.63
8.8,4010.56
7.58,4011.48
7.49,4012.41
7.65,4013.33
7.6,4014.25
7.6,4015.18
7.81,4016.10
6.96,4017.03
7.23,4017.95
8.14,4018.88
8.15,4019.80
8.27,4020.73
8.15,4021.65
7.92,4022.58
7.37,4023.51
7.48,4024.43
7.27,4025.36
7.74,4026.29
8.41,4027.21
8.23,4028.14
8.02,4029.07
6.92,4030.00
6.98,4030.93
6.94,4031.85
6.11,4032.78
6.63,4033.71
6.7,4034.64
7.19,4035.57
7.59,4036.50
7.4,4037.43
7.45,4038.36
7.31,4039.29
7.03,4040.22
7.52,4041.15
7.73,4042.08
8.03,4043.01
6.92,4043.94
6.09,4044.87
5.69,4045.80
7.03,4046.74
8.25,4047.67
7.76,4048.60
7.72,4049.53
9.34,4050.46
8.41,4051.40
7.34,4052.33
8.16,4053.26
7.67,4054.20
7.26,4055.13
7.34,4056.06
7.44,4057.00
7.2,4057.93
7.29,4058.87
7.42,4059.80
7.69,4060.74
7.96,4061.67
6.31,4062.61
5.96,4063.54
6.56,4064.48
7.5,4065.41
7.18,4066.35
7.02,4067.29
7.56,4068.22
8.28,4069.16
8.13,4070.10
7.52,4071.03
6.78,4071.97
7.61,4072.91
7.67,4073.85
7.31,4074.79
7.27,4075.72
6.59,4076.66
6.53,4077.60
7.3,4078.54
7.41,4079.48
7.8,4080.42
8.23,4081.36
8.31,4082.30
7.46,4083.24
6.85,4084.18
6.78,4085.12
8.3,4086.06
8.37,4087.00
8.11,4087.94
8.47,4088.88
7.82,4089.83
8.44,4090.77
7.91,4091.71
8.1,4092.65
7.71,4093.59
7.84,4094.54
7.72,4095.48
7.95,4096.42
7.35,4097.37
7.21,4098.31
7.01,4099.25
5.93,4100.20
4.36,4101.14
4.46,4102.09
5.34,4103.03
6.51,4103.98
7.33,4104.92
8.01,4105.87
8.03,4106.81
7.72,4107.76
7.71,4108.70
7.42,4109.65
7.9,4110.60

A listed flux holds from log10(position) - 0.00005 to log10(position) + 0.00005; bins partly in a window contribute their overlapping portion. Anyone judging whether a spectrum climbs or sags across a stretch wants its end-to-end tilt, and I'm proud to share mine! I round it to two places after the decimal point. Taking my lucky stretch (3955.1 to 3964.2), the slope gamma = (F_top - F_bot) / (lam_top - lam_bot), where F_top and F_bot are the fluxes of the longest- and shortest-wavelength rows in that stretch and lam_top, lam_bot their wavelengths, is -0.18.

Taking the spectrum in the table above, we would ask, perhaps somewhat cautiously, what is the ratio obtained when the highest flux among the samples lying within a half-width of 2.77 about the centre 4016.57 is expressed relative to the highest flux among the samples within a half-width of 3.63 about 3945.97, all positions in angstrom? 1.30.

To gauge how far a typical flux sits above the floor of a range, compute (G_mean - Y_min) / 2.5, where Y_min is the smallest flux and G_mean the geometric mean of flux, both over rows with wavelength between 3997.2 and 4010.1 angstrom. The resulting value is 0.58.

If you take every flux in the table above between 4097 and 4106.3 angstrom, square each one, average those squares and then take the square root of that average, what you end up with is 6.5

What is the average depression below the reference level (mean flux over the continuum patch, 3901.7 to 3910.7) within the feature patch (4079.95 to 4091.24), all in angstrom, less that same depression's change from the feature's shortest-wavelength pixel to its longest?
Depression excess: -1.1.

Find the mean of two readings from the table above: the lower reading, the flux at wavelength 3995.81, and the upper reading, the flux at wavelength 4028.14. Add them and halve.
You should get 7.8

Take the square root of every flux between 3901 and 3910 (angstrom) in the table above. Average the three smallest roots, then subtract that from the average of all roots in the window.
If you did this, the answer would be 0.20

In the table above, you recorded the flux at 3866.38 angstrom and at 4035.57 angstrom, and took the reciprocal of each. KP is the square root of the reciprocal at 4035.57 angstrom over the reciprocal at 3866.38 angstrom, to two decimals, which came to 1.00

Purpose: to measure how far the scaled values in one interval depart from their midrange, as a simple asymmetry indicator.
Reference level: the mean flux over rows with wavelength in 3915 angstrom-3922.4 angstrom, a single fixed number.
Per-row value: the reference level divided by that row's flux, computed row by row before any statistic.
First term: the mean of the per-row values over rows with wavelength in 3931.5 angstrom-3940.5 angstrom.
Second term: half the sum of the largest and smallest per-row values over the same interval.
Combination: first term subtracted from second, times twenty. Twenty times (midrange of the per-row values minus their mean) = 11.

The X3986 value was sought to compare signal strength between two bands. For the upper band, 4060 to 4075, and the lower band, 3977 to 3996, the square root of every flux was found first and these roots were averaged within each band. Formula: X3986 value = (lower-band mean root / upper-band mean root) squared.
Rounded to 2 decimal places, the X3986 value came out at 0.97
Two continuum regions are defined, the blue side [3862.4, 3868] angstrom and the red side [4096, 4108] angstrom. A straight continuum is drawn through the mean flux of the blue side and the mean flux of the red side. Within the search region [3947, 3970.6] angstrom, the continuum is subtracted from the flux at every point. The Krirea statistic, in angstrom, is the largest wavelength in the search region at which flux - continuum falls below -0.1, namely 3970.13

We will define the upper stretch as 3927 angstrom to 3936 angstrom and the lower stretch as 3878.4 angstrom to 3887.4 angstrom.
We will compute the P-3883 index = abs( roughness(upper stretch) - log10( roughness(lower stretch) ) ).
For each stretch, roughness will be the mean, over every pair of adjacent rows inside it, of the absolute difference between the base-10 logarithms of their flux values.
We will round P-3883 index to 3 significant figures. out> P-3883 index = 1.53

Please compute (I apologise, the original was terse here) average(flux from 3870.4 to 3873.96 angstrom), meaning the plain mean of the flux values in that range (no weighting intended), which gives 5.5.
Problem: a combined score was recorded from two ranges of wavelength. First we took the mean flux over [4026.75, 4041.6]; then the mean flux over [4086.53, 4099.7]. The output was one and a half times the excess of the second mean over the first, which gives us 1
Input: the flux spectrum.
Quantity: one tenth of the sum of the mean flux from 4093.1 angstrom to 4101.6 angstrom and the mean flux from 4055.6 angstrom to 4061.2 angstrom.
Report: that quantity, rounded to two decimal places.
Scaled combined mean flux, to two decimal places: 1.44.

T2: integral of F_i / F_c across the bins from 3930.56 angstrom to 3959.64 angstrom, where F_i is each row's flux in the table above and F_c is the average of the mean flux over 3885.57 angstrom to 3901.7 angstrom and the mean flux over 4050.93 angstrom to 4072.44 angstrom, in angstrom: 21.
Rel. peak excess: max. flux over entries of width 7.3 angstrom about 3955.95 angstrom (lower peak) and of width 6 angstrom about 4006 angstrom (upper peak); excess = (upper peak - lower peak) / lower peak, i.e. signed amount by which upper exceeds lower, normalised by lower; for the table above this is 0.24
